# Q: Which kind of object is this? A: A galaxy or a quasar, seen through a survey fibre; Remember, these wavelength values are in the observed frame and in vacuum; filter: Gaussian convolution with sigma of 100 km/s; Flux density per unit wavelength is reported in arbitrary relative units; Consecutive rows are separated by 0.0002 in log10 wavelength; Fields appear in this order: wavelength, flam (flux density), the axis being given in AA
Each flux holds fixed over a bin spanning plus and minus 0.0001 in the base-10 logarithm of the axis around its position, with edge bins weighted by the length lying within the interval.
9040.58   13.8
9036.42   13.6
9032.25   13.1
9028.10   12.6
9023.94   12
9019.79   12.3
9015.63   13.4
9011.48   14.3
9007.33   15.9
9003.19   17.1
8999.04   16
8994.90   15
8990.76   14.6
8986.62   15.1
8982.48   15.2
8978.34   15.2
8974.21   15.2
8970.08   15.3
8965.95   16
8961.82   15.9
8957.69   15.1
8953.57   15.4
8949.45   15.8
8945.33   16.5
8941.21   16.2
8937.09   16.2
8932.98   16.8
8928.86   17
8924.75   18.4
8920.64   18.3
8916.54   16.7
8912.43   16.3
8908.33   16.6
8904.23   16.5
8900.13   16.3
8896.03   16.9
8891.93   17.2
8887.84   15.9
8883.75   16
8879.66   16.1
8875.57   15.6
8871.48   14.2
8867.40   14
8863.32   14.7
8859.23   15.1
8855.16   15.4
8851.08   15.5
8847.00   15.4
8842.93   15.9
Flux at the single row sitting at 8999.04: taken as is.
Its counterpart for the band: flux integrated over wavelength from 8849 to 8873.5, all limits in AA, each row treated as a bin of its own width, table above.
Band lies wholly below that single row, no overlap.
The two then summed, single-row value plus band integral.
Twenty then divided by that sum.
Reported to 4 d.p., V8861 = 0.0528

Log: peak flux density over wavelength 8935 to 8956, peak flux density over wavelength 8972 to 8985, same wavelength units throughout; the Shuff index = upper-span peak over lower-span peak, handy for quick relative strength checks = 0.92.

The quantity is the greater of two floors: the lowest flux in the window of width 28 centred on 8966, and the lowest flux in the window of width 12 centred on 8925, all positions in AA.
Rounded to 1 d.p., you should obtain 17.0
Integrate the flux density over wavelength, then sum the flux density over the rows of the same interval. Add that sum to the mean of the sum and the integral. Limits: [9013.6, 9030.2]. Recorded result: 180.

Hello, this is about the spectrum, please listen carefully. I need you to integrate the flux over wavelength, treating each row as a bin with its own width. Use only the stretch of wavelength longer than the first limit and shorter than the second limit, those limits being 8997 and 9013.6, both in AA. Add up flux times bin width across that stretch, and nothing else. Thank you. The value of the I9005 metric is 263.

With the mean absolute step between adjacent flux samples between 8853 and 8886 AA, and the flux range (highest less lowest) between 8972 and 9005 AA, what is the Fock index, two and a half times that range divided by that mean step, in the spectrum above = 12.2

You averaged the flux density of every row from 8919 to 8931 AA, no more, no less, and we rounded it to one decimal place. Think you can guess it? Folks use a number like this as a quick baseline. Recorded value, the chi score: 17.9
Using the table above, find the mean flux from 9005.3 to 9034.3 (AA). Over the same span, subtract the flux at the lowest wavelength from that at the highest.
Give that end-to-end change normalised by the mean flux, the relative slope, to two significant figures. -0.21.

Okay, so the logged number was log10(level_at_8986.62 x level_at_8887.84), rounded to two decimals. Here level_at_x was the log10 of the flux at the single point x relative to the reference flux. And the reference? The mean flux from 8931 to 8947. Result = -3.29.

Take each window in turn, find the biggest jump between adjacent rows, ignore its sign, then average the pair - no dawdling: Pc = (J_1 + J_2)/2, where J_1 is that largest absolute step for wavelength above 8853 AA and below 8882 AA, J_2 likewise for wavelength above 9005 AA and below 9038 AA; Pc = 1.5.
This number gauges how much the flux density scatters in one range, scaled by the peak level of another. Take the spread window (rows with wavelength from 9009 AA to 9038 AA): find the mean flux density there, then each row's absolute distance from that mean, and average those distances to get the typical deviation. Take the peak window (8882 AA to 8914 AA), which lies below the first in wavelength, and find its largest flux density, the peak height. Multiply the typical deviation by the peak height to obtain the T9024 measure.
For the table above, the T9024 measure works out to 11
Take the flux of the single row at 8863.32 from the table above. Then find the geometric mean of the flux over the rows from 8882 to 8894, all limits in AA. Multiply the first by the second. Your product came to 240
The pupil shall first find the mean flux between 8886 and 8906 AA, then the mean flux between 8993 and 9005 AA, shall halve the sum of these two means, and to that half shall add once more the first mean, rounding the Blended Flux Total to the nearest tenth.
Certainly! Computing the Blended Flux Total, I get 32.9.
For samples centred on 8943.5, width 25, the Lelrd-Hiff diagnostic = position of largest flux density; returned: 8932.98 AA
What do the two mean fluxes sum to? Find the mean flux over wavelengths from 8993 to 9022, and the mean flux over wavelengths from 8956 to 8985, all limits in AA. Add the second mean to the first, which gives 30.3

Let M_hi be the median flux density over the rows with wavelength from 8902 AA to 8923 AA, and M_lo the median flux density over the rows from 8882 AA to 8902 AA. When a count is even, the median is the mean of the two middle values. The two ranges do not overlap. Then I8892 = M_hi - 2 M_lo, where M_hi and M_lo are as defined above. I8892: -16.0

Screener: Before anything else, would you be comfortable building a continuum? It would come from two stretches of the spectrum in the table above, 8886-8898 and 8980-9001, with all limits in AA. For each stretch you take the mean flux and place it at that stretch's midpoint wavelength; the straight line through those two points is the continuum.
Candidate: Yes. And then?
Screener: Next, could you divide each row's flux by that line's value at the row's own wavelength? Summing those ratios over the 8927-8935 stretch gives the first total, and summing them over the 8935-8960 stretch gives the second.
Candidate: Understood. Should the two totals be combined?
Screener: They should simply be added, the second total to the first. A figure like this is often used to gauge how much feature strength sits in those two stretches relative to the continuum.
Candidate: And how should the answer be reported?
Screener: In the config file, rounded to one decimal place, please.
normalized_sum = 8.1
